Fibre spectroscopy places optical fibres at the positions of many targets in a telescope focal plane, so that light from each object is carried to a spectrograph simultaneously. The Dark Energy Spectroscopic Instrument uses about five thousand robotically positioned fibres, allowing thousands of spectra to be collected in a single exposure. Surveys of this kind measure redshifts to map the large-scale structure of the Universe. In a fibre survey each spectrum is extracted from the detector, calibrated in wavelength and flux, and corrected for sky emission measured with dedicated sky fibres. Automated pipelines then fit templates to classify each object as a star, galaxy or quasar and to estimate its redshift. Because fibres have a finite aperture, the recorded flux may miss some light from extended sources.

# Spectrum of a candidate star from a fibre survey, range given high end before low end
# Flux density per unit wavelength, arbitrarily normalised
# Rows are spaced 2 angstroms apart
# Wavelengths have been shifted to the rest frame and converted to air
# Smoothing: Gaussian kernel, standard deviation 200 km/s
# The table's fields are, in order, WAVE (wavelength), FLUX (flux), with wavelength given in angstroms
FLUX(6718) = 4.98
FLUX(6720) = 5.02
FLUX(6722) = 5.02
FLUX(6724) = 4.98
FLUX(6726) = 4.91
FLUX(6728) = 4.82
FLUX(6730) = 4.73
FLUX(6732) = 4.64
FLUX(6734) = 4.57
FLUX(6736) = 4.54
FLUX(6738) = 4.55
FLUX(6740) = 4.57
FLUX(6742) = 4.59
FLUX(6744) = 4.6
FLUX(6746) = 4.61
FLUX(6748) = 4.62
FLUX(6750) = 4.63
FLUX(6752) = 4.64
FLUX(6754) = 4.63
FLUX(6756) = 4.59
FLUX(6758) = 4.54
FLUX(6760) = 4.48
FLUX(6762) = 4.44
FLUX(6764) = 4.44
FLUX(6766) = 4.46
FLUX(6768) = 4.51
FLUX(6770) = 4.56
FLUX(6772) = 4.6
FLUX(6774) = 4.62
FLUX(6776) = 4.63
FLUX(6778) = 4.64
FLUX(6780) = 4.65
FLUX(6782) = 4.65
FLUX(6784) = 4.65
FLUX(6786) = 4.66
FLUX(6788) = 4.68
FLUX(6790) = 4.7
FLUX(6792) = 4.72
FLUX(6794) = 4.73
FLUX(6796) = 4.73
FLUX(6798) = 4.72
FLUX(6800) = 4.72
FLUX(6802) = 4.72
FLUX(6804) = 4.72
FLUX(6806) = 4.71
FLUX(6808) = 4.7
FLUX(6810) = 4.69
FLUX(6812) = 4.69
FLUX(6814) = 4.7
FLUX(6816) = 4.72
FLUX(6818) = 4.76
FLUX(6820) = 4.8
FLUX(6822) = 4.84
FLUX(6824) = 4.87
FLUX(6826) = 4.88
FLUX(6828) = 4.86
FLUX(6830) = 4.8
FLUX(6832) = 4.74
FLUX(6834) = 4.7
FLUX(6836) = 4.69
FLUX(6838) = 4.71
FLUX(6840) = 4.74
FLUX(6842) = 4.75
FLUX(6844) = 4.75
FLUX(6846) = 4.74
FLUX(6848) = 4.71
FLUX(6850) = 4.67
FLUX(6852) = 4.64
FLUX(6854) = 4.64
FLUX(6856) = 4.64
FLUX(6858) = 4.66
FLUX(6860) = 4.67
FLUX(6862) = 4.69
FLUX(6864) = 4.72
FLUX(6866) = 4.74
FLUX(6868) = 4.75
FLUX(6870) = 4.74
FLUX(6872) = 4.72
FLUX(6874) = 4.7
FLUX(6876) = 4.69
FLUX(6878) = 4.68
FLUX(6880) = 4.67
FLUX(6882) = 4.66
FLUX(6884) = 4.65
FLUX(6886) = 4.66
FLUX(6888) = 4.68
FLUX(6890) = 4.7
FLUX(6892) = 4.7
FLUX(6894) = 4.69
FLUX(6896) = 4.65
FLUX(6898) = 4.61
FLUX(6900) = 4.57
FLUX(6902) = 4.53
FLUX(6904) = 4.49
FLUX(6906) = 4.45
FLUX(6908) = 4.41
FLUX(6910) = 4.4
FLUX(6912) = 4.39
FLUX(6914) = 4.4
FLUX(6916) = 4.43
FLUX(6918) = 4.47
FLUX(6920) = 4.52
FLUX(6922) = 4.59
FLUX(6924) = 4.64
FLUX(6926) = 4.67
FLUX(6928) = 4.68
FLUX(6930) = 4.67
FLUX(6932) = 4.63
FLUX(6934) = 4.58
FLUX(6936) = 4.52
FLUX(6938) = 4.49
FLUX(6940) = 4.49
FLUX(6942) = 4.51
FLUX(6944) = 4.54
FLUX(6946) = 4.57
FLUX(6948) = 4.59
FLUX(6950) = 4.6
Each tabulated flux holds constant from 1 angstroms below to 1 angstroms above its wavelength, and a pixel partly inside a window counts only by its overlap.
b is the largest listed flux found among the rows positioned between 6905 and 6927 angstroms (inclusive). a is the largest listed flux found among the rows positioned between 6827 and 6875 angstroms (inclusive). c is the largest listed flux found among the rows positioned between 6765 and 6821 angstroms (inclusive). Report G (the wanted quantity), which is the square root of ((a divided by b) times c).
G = 2.24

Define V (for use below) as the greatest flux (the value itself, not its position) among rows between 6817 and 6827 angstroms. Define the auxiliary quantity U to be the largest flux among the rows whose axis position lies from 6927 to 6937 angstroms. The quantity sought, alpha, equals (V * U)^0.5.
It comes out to 4.78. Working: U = 4.68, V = 4.88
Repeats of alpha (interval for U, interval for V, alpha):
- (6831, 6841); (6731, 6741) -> 4.69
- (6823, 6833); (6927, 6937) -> 4.78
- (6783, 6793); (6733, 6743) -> 4.65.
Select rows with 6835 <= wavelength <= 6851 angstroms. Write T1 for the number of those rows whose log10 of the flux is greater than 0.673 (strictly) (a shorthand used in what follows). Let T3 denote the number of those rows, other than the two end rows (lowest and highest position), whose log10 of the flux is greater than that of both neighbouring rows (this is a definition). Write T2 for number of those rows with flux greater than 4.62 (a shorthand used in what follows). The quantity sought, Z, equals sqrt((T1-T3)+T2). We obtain 3.74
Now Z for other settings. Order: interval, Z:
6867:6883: 3.32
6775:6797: 3.74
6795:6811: 3.74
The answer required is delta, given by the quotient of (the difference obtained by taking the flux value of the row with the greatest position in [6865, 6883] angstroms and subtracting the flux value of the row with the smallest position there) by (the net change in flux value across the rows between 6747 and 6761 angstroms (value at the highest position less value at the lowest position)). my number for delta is 0.6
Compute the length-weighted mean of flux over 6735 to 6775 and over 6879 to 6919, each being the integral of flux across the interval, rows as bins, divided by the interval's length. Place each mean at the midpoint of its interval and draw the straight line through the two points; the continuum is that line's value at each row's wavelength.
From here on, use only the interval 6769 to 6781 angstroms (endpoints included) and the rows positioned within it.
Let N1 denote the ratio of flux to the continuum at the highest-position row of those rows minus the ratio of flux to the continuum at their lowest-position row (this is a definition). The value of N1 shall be 0.02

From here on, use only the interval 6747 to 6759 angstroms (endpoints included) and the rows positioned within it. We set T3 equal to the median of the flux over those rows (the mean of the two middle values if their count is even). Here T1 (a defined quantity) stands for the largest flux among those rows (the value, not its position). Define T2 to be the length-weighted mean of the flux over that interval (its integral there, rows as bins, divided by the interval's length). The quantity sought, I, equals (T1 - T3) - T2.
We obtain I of -4.59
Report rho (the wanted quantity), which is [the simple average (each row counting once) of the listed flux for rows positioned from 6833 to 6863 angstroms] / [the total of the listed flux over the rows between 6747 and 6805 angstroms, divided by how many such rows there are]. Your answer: 1.02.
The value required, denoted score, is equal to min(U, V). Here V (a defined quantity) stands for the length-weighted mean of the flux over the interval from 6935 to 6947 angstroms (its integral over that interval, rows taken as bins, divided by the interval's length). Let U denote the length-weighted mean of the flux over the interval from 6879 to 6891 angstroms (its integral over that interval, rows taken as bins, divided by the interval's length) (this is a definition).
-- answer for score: 4.52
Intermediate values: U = 4.67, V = 4.52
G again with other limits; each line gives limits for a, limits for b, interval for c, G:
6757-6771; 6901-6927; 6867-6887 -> 2.15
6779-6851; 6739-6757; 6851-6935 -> 2.24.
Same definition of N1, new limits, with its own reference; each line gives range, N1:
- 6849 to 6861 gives 0.00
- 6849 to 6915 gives -0.06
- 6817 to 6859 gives -0.02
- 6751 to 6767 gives -0.04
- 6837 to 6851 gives -0.01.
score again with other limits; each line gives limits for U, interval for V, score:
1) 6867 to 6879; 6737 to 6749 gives 4.59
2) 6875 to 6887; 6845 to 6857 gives 4.67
